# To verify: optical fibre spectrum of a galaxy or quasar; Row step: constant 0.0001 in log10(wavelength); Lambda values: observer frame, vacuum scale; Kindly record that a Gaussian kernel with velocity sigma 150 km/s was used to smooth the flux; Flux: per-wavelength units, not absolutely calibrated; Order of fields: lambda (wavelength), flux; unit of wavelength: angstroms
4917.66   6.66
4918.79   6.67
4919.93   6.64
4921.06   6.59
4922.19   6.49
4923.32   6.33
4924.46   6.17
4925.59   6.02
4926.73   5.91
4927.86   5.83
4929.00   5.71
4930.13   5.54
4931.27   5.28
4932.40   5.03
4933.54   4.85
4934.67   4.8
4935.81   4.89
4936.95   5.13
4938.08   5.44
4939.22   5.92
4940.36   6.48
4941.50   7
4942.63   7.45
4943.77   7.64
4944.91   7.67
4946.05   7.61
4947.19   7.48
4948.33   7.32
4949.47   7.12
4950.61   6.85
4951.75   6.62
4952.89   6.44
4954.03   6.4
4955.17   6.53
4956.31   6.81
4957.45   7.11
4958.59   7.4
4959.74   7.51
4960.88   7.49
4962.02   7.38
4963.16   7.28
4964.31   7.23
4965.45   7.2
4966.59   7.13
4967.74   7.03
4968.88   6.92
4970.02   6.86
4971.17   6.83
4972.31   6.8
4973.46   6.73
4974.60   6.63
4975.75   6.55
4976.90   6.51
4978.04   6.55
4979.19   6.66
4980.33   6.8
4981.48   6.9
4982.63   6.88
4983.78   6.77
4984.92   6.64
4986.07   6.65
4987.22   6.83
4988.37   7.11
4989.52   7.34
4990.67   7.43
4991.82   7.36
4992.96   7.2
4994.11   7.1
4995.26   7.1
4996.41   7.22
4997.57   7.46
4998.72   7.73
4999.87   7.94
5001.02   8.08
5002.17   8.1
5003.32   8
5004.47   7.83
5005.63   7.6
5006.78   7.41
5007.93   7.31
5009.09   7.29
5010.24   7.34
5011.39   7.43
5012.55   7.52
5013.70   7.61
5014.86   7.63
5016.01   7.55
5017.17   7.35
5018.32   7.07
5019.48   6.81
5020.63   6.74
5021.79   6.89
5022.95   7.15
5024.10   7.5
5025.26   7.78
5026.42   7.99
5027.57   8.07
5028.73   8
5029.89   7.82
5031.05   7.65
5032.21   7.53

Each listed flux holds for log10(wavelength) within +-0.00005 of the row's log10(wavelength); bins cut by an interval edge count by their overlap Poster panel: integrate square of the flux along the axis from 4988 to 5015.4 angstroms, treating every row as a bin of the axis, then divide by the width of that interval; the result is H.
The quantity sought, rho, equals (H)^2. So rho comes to 3189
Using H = 56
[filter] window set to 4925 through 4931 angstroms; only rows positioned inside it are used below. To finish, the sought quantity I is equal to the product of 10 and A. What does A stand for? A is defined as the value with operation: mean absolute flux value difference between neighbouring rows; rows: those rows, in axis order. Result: 1.2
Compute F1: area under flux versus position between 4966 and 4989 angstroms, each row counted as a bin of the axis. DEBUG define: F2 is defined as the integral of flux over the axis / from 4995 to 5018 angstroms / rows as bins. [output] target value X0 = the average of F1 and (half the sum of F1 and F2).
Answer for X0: 161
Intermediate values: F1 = 156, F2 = 174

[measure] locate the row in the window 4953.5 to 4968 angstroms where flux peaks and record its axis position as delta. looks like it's 4959.74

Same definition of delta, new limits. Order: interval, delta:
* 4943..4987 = 4944.91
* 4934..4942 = 4941.50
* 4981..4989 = 4988.37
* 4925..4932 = 4925.59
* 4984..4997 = 4990.67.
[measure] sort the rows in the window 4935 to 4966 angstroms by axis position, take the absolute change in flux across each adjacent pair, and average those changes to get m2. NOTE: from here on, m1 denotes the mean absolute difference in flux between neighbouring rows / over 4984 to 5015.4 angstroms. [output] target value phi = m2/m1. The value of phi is 1.7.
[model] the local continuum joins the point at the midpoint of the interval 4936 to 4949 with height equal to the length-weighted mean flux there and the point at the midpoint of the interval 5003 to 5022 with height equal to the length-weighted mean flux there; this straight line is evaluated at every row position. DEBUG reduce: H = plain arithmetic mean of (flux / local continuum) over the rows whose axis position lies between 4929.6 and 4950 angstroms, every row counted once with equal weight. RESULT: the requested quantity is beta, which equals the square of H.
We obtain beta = 0.86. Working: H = 0.926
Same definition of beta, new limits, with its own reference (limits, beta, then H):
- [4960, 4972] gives 1.05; 1.023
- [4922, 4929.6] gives 0.84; 0.915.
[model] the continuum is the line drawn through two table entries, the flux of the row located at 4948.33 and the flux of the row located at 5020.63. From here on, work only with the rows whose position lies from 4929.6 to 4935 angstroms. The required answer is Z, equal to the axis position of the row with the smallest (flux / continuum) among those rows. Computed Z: 4934.67 angstroms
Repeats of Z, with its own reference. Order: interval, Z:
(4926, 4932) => 4931.27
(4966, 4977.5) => 4976.90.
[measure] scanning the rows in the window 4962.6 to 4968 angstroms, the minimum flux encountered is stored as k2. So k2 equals 7.03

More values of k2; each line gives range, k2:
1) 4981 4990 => 6.64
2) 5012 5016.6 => 7.52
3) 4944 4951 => 6.85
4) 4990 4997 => 7.1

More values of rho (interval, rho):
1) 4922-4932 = 1208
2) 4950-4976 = 2344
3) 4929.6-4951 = 1658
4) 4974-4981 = 1924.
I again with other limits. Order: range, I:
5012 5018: 1.0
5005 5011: 0.9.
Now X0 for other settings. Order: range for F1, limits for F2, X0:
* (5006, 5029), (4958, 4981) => 168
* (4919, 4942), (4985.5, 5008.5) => 143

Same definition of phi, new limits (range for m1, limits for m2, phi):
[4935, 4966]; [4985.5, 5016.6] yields 0.6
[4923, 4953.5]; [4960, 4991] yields 0.4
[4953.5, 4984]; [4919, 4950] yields 2.0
